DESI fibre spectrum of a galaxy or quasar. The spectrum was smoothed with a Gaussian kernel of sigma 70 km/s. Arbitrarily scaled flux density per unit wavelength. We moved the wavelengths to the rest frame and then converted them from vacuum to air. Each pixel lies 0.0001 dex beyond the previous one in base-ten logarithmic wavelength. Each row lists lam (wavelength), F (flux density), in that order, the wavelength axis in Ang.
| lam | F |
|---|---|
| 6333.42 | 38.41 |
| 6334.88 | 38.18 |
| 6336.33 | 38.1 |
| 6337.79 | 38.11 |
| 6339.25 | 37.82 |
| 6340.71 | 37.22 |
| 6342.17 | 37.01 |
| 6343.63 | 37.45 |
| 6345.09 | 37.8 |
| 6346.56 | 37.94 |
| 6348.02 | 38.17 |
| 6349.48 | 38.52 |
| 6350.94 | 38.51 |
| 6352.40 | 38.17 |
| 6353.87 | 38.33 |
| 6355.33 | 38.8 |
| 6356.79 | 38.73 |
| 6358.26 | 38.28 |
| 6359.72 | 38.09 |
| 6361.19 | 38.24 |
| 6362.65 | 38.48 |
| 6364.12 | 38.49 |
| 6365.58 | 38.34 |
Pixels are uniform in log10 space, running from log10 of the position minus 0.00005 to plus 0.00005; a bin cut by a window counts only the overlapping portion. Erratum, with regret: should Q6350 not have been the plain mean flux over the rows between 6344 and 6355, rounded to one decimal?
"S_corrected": 38.2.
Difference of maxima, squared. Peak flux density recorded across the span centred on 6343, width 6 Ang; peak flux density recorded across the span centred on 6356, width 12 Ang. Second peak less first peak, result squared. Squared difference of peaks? 1.0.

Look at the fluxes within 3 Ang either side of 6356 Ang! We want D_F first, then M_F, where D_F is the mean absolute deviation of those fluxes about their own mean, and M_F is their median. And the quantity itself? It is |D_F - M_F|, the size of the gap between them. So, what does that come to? 38.3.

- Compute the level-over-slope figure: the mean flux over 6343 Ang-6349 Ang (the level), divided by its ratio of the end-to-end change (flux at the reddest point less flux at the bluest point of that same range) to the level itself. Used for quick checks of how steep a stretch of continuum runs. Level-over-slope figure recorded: 1989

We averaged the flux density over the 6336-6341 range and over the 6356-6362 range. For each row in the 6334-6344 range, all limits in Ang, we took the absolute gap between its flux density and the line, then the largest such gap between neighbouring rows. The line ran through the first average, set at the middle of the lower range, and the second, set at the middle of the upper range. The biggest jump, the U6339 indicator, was 0.64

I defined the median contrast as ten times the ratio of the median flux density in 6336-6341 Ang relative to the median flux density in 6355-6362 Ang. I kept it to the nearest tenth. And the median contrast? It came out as 9.9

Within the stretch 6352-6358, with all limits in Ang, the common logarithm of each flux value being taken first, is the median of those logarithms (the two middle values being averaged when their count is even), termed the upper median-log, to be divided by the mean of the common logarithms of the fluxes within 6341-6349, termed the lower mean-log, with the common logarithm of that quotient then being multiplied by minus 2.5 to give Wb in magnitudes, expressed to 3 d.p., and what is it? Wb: -0.007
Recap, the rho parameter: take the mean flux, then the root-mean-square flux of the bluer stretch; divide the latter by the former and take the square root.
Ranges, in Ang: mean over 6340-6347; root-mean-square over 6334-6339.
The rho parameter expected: 1.01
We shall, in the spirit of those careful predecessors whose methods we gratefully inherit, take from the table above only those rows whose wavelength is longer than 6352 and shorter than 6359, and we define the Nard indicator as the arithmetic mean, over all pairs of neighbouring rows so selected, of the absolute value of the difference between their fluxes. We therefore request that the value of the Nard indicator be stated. 0.29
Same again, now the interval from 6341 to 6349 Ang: 0.29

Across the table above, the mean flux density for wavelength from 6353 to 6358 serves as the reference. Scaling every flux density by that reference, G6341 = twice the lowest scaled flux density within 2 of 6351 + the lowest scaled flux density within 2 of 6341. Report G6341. 2.94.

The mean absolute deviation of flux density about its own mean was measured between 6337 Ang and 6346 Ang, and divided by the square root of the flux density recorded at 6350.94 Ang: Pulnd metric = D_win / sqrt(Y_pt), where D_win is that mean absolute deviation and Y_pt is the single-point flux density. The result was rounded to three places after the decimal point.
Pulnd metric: 0.055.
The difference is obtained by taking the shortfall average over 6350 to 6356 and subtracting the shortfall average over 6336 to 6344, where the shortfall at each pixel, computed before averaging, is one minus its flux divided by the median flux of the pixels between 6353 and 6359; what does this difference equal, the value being -0.022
